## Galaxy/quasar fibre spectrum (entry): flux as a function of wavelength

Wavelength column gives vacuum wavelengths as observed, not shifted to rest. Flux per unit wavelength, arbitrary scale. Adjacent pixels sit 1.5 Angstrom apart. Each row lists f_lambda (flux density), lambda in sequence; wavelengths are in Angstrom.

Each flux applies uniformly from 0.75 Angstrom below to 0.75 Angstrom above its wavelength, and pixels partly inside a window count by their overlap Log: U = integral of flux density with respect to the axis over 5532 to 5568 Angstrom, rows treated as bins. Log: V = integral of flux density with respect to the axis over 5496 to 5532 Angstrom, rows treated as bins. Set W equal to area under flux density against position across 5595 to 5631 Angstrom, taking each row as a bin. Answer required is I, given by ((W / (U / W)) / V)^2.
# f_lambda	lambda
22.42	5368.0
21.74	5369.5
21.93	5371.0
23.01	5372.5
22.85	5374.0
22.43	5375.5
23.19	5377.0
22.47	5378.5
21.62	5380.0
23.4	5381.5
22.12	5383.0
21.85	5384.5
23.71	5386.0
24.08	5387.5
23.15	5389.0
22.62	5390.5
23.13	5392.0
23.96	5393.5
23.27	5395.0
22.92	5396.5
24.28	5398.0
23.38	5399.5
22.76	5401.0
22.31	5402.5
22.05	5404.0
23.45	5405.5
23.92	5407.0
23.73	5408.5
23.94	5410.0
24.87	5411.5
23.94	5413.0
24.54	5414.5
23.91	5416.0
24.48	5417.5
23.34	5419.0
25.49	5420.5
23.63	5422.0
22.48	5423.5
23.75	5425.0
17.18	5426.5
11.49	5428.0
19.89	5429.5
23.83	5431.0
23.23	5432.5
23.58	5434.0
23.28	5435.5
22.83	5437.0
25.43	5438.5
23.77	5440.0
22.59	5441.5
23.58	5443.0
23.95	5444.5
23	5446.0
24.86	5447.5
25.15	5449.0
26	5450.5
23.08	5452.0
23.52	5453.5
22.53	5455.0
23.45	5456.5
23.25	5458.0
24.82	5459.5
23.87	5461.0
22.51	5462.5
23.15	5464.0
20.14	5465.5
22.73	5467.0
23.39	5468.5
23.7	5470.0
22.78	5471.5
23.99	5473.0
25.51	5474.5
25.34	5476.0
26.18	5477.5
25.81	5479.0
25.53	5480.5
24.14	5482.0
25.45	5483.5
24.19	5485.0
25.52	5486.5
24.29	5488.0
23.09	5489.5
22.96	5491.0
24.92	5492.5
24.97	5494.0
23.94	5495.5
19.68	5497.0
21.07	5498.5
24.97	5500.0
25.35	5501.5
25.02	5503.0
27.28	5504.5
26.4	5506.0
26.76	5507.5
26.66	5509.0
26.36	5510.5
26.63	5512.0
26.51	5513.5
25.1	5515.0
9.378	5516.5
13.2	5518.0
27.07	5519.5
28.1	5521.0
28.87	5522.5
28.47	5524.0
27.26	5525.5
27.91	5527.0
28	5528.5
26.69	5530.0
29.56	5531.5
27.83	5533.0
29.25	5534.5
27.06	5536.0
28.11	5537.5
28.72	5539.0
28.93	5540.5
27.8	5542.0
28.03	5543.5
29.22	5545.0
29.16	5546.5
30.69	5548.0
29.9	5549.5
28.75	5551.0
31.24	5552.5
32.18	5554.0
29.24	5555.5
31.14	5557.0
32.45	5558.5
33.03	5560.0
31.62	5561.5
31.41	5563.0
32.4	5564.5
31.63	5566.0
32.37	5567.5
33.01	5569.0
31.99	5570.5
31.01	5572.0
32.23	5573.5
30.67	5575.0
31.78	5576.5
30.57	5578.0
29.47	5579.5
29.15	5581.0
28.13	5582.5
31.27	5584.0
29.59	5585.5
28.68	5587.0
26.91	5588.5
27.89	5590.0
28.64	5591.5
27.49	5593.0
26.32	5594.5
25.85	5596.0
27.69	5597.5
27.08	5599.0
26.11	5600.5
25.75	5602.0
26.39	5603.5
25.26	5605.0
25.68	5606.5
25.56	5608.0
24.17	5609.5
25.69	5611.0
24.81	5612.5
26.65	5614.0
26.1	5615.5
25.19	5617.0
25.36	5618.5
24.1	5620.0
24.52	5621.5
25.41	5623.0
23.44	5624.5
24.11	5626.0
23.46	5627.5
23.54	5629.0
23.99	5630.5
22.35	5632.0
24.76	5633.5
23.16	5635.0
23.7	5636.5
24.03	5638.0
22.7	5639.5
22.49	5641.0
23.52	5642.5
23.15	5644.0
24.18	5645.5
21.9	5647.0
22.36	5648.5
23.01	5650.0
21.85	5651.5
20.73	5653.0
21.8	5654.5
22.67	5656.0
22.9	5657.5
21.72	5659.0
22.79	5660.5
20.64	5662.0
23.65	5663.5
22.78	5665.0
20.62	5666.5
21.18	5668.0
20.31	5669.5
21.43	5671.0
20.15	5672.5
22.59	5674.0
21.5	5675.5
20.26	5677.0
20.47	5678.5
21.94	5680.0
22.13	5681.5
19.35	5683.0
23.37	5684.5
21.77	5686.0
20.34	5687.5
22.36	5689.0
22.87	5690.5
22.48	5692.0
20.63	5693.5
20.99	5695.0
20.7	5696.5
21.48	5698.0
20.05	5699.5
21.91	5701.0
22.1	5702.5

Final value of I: 0.7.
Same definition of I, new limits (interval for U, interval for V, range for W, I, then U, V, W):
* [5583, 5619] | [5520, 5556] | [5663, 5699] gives 0.4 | 961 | 1036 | 772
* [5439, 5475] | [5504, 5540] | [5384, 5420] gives 0.8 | 848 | 941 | 846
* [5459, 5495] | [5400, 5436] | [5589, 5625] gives 1.5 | 868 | 818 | 933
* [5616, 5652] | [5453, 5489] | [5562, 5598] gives 2.5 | 850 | 864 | 1075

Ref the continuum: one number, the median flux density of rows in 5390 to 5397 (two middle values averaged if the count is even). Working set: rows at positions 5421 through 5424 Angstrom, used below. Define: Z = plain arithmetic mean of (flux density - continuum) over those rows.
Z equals 0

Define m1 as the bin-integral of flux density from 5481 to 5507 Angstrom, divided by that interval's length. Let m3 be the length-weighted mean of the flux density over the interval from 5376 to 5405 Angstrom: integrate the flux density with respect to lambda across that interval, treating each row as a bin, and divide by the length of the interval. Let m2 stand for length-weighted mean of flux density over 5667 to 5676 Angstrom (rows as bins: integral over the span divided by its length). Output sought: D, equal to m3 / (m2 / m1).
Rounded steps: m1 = 24.3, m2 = 21.2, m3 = 23.0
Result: 26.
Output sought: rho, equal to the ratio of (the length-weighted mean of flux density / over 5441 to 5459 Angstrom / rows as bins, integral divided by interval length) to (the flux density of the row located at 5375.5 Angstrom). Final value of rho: 1.06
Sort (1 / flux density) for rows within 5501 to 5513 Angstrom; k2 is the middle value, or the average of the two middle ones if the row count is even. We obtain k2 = 0.0377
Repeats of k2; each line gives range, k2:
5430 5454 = 0.0424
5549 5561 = 0.0321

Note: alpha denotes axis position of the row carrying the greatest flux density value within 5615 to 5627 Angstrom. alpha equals 5615.5 Angstrom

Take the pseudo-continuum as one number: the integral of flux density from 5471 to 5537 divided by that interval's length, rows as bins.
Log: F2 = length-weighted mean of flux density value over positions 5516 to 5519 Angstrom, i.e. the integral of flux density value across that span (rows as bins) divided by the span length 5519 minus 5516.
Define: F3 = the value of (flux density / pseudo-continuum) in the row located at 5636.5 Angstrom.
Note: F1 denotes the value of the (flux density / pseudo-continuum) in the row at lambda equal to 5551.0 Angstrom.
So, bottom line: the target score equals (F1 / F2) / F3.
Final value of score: 0.0950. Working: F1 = 1.14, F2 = 13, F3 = 0.94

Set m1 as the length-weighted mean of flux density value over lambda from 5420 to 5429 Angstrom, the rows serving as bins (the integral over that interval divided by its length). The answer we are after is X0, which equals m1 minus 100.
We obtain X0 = -79.5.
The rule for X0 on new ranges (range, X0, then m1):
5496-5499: -79.4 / 20.6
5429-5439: -76.8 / 23.2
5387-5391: -76.7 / 23.3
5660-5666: -77.6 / 22.4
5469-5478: -75.5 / 24.5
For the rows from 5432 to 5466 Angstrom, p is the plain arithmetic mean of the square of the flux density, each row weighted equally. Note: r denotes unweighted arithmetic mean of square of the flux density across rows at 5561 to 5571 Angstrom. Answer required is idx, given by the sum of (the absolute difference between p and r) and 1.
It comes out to 473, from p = 556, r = 1028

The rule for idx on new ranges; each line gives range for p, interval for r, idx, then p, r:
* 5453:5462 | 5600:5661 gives 20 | 556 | 575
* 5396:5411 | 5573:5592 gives 338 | 542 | 879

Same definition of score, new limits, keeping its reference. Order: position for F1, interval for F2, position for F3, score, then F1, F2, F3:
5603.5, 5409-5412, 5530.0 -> 0.0407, 1.05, 24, 1.06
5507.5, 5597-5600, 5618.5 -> 0.0387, 1.06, 27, 1.01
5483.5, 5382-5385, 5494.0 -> 0.0461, 1.01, 22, 0.99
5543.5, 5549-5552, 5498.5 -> 0.0452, 1.12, 29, 0.84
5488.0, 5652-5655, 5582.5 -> 0.0406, 0.97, 21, 1.12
